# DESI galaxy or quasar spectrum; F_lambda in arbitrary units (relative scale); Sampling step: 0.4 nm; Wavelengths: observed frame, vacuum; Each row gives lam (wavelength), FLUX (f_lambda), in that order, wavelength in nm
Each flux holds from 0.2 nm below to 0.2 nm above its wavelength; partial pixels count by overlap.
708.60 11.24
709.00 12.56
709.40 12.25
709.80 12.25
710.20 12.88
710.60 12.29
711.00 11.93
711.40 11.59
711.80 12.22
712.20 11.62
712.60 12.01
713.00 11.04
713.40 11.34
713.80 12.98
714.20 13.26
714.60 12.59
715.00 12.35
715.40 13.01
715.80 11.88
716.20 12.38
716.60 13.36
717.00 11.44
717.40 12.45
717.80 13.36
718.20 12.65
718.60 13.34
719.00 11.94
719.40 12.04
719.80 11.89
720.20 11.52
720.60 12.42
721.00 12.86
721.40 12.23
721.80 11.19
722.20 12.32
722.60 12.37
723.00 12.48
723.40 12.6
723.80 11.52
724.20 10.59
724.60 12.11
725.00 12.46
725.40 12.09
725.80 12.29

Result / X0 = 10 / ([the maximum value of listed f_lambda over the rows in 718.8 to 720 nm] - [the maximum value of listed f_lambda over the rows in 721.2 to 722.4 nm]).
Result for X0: -36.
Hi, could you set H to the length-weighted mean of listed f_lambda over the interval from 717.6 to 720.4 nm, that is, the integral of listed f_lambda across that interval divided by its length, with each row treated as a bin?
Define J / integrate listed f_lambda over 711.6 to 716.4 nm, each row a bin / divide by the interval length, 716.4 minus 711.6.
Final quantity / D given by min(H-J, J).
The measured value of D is 0.17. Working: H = 12.4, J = 12.2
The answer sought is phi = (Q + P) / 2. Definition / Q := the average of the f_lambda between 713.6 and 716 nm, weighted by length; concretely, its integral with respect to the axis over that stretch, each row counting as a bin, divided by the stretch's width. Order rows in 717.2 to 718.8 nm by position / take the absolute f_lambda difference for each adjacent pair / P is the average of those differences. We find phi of 6.72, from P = 0.8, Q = 12.7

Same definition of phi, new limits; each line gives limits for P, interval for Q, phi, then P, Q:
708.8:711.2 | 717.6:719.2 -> 6.60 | 0.4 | 12.8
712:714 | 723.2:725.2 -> 6.34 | 0.8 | 11.9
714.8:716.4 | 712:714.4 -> 6.40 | 0.8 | 12.0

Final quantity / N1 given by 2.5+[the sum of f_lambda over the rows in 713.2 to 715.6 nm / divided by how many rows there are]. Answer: 15.1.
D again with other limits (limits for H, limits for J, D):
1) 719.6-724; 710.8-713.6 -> 0.45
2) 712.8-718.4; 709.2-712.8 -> 0.32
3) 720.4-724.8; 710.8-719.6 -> -0.25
